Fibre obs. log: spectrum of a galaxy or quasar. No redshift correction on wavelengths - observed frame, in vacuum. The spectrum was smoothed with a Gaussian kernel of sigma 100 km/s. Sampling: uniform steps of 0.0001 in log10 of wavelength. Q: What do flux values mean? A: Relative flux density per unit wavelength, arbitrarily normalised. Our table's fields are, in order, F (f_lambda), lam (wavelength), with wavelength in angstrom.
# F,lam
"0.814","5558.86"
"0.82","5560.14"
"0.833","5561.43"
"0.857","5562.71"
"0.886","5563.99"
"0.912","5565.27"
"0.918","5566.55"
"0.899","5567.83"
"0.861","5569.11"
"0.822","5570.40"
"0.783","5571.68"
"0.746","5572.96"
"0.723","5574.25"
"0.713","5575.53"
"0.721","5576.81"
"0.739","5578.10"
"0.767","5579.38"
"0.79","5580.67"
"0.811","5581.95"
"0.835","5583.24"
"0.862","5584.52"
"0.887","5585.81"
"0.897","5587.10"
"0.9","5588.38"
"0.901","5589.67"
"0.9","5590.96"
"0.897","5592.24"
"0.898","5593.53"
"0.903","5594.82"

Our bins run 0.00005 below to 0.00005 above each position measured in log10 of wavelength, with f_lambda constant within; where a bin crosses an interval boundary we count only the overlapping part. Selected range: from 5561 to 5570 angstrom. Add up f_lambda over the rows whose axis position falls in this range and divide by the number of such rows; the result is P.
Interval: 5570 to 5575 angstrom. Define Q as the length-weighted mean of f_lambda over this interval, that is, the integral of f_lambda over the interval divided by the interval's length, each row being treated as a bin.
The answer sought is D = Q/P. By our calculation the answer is 0.87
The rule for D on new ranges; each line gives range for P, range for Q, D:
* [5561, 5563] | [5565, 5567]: 1.08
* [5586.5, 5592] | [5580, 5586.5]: 0.93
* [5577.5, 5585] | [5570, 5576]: 0.94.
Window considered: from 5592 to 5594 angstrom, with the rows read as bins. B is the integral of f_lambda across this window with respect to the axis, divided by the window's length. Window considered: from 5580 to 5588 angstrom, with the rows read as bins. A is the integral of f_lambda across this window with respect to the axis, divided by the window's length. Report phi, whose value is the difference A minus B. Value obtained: -0.05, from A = 0.85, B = 0.90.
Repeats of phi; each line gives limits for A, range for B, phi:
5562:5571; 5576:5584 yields 0.10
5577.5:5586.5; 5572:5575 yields 0.07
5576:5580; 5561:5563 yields -0.10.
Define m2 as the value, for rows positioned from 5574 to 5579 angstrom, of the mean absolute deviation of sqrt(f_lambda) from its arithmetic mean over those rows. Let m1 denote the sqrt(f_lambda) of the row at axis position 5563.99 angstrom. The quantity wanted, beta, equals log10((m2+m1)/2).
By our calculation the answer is -0.325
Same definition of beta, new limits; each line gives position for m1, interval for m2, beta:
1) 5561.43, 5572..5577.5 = -0.338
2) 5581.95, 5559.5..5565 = -0.341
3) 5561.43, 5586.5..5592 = -0.340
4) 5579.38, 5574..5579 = -0.356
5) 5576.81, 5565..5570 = -0.367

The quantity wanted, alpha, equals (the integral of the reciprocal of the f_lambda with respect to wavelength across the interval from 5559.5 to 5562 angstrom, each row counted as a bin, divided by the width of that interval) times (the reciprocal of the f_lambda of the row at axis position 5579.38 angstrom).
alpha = 1.57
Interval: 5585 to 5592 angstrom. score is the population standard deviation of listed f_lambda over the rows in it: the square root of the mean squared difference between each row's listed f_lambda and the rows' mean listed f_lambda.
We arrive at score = 0.005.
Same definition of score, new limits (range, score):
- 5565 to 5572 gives 0.050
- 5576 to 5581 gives 0.026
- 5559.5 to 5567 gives 0.037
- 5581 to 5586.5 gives 0.029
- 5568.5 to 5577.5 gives 0.053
